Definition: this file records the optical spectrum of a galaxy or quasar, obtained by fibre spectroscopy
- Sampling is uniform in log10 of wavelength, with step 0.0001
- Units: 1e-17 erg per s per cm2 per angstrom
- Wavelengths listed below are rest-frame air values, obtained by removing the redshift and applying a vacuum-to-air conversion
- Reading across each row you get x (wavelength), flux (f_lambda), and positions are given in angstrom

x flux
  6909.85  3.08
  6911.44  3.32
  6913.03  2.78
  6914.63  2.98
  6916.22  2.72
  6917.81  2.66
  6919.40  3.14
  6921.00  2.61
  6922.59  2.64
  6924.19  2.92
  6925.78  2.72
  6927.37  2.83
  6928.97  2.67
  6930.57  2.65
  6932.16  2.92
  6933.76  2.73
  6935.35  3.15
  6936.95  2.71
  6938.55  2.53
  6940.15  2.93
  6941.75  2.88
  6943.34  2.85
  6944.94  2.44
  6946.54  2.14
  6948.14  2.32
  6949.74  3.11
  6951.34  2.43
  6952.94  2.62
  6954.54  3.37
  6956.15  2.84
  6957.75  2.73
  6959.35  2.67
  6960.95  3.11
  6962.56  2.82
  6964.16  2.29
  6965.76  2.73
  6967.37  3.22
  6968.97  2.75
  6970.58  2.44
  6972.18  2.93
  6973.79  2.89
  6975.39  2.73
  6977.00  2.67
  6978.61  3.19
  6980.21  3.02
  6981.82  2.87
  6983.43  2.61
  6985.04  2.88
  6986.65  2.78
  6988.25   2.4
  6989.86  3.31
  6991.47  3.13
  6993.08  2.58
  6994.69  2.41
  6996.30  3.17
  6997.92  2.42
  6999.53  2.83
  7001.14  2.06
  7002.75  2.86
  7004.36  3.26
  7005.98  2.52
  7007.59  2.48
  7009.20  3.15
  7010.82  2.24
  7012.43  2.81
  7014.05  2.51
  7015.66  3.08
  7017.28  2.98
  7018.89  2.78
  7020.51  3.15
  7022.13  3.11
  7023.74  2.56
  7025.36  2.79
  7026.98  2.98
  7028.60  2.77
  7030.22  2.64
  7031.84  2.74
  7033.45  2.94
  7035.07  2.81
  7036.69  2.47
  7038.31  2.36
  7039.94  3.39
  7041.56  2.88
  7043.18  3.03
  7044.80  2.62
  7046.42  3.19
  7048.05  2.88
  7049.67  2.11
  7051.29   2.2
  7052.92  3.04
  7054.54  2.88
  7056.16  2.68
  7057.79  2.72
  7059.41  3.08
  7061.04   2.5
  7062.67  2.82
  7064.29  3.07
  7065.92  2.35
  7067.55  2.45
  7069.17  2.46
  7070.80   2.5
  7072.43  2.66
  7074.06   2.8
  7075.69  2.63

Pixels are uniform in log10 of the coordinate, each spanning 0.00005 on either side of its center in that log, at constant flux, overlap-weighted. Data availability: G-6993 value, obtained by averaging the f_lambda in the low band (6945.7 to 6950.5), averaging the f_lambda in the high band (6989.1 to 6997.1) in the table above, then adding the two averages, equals 5.44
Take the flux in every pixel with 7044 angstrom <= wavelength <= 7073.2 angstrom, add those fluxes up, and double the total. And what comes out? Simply 96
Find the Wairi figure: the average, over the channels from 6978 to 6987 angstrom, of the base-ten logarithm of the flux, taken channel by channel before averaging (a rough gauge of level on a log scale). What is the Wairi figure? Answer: 0.460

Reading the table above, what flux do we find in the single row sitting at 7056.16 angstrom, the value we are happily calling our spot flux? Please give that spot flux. 2.68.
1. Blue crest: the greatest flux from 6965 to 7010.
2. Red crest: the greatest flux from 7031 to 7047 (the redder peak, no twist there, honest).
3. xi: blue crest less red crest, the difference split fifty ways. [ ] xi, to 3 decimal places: -0.002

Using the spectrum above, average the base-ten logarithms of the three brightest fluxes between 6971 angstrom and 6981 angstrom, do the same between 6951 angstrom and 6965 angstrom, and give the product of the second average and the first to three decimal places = 0.238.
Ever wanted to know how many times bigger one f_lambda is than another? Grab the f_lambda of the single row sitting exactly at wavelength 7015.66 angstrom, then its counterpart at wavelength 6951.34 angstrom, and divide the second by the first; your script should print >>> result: 0.79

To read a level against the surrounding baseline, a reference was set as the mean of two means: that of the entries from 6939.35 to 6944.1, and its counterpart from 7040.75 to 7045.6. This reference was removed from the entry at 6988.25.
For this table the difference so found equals -0.5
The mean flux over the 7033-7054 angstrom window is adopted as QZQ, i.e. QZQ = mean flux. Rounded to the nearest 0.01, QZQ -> 2.76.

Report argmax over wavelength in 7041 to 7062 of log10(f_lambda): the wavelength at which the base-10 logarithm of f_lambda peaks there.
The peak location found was 7046.42 angstrom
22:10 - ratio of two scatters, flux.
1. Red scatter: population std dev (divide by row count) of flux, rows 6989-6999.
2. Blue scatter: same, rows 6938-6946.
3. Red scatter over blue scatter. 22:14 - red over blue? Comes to 1.9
